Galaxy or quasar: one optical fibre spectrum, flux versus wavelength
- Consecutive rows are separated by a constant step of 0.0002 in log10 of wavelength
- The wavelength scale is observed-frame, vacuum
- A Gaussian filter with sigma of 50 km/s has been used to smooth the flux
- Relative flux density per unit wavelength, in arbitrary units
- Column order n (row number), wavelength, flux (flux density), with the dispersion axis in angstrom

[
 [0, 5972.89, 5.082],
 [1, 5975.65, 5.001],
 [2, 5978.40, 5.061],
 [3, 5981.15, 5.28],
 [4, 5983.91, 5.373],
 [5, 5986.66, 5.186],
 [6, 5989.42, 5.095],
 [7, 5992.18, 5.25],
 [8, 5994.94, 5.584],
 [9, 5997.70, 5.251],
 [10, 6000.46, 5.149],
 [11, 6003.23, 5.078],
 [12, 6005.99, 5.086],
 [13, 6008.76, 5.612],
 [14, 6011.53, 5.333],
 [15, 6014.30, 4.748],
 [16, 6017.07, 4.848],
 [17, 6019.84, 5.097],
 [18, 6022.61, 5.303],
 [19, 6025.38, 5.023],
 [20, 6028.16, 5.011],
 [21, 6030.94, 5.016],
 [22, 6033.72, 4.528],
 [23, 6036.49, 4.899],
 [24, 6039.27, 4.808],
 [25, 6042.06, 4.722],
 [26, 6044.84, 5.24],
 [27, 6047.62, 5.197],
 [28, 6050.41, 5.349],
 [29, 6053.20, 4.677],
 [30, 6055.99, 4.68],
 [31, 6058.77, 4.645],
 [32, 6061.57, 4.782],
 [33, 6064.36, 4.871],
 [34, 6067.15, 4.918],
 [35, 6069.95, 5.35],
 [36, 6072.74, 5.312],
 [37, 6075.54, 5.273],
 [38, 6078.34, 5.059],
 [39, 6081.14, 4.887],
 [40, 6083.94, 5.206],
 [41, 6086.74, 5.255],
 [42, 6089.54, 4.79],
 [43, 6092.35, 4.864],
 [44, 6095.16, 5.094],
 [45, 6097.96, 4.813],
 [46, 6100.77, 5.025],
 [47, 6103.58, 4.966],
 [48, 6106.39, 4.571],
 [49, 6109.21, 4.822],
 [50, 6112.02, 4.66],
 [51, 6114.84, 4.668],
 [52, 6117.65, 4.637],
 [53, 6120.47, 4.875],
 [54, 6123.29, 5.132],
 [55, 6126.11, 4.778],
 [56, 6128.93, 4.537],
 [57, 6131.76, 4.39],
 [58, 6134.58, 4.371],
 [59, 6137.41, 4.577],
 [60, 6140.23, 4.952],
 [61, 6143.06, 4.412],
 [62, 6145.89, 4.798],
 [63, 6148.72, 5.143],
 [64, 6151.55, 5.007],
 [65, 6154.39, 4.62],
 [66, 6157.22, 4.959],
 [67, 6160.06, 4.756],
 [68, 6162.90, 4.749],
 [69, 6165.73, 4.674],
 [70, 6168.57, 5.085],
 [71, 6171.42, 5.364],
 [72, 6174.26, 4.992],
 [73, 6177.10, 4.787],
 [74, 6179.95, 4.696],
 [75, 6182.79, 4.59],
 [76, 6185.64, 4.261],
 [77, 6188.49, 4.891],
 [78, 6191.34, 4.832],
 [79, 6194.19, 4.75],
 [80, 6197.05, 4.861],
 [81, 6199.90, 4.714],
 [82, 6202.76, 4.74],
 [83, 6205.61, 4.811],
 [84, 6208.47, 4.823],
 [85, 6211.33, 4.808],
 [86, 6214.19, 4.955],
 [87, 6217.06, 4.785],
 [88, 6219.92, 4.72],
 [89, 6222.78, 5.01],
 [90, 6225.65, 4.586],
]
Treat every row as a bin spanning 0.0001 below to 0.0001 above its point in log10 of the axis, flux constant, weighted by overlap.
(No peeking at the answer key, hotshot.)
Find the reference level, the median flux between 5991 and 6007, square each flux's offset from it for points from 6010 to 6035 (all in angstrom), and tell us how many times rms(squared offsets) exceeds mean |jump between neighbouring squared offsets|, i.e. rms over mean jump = 1.7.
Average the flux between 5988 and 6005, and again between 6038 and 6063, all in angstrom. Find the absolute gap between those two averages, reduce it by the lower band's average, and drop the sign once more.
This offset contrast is 4.90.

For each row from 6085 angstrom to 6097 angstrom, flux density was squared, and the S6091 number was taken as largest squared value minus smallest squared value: 4.7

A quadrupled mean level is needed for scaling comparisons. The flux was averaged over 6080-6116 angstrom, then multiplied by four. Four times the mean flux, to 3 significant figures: 19.6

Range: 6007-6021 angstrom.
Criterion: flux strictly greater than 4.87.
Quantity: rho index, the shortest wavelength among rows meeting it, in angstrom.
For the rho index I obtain 6008.76 angstrom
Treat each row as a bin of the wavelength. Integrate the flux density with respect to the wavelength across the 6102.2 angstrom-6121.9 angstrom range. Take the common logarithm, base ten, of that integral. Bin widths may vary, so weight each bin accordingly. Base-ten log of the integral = 1.97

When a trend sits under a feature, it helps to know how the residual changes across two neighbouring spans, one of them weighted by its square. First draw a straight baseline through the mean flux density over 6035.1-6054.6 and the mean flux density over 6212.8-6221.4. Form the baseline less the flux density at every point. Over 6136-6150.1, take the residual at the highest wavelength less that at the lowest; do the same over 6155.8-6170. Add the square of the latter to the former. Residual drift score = -0.6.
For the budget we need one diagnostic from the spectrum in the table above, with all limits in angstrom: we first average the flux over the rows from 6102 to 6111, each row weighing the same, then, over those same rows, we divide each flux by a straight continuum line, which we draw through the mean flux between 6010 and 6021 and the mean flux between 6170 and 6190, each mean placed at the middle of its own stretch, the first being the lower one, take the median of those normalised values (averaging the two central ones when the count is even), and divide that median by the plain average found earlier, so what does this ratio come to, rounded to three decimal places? 0.206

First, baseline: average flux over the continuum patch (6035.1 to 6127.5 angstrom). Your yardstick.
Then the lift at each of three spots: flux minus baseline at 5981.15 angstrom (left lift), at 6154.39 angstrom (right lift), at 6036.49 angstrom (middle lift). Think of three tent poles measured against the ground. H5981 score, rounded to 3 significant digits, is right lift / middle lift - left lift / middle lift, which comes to 18.8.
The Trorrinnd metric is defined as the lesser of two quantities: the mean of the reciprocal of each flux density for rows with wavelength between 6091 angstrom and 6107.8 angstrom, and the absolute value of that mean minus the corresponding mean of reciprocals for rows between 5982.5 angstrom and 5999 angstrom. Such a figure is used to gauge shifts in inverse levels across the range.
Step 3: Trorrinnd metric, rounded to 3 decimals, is 0.016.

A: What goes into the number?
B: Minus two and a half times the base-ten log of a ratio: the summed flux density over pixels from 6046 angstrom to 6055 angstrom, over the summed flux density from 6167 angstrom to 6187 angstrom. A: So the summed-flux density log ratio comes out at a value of 0.9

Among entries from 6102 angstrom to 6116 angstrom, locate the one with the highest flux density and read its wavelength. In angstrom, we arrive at 6103.58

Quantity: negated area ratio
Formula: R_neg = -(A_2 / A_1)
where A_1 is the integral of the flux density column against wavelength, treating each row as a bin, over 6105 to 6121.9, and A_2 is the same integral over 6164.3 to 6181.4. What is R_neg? -1.06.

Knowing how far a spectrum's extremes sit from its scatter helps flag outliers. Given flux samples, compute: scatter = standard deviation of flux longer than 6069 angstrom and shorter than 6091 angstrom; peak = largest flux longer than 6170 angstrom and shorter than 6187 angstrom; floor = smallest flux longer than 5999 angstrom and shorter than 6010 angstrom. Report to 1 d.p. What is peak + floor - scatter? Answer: 10.2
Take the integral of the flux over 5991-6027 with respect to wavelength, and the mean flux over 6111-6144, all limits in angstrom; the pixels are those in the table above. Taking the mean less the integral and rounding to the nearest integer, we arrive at -182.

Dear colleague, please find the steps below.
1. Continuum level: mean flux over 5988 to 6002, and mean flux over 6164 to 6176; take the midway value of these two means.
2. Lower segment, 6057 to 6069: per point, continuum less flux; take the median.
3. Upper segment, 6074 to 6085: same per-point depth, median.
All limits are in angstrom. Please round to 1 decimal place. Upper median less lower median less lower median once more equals -0.6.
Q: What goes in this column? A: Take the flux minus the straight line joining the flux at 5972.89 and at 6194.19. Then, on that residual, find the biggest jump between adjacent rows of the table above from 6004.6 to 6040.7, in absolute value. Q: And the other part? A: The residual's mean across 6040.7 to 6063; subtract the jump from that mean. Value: -0.633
